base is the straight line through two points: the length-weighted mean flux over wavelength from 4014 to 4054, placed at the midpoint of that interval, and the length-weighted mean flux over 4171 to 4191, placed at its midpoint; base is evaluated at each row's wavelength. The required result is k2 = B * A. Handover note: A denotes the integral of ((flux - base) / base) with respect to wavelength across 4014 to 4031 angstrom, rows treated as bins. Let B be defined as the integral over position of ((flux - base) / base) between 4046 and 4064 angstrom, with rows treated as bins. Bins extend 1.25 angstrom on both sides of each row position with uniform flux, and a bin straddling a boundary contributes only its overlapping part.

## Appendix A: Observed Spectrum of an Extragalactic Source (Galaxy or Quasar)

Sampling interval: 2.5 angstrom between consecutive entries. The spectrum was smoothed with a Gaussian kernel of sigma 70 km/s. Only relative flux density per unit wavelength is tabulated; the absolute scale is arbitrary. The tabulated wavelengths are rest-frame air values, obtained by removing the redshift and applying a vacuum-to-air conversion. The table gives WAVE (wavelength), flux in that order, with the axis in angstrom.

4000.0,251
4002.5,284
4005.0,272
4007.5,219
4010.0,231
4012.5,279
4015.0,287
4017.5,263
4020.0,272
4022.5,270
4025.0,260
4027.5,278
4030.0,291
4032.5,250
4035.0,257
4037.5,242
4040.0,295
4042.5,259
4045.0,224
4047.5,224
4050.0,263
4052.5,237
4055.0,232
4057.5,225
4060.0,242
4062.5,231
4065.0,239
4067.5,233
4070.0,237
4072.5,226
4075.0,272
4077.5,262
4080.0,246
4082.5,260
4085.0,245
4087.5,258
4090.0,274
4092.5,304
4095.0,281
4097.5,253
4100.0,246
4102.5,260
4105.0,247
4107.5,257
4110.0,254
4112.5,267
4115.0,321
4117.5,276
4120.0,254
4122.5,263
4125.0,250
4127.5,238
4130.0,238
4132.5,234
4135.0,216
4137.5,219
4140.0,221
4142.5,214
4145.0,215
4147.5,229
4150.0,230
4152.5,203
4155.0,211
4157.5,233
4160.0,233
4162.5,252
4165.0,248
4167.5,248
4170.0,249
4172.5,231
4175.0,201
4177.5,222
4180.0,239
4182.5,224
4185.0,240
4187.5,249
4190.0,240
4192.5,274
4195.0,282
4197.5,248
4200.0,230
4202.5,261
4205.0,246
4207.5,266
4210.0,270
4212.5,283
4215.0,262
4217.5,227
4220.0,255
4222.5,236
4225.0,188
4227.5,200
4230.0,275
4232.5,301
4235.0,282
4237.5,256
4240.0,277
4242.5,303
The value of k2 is -1.0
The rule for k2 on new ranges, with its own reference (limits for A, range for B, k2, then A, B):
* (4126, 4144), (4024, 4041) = -0.5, -1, 0.4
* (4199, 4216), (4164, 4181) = 0.2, 3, 0.1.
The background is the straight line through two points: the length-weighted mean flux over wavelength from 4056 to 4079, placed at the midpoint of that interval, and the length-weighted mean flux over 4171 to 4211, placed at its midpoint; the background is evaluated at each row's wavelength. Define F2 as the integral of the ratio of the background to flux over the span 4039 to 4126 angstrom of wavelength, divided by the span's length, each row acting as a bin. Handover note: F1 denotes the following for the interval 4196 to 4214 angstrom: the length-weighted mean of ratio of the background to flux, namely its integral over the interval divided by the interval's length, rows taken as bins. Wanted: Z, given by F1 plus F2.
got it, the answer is 1.91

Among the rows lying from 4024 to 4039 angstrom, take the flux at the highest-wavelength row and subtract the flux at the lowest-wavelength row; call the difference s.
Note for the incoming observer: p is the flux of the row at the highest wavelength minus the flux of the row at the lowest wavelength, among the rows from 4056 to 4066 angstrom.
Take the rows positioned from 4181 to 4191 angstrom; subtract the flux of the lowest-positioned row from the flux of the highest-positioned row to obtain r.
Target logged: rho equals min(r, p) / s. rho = -0.8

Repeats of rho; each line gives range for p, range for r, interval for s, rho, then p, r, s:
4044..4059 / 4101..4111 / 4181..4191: -0.4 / 1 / -6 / 16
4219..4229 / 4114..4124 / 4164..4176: 1.2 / -55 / -58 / -47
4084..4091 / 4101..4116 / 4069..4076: 0.8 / 29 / 61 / 35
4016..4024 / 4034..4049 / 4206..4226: 0.4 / 7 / -33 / -78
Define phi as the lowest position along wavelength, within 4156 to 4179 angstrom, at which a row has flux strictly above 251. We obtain 4162.5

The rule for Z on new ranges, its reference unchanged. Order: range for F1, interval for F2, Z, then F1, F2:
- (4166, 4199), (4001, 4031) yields 1.92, 1.02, 0.90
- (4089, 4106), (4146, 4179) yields 1.98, 0.91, 1.07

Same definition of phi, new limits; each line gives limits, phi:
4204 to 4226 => 4207.5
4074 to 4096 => 4075.0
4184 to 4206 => 4192.5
